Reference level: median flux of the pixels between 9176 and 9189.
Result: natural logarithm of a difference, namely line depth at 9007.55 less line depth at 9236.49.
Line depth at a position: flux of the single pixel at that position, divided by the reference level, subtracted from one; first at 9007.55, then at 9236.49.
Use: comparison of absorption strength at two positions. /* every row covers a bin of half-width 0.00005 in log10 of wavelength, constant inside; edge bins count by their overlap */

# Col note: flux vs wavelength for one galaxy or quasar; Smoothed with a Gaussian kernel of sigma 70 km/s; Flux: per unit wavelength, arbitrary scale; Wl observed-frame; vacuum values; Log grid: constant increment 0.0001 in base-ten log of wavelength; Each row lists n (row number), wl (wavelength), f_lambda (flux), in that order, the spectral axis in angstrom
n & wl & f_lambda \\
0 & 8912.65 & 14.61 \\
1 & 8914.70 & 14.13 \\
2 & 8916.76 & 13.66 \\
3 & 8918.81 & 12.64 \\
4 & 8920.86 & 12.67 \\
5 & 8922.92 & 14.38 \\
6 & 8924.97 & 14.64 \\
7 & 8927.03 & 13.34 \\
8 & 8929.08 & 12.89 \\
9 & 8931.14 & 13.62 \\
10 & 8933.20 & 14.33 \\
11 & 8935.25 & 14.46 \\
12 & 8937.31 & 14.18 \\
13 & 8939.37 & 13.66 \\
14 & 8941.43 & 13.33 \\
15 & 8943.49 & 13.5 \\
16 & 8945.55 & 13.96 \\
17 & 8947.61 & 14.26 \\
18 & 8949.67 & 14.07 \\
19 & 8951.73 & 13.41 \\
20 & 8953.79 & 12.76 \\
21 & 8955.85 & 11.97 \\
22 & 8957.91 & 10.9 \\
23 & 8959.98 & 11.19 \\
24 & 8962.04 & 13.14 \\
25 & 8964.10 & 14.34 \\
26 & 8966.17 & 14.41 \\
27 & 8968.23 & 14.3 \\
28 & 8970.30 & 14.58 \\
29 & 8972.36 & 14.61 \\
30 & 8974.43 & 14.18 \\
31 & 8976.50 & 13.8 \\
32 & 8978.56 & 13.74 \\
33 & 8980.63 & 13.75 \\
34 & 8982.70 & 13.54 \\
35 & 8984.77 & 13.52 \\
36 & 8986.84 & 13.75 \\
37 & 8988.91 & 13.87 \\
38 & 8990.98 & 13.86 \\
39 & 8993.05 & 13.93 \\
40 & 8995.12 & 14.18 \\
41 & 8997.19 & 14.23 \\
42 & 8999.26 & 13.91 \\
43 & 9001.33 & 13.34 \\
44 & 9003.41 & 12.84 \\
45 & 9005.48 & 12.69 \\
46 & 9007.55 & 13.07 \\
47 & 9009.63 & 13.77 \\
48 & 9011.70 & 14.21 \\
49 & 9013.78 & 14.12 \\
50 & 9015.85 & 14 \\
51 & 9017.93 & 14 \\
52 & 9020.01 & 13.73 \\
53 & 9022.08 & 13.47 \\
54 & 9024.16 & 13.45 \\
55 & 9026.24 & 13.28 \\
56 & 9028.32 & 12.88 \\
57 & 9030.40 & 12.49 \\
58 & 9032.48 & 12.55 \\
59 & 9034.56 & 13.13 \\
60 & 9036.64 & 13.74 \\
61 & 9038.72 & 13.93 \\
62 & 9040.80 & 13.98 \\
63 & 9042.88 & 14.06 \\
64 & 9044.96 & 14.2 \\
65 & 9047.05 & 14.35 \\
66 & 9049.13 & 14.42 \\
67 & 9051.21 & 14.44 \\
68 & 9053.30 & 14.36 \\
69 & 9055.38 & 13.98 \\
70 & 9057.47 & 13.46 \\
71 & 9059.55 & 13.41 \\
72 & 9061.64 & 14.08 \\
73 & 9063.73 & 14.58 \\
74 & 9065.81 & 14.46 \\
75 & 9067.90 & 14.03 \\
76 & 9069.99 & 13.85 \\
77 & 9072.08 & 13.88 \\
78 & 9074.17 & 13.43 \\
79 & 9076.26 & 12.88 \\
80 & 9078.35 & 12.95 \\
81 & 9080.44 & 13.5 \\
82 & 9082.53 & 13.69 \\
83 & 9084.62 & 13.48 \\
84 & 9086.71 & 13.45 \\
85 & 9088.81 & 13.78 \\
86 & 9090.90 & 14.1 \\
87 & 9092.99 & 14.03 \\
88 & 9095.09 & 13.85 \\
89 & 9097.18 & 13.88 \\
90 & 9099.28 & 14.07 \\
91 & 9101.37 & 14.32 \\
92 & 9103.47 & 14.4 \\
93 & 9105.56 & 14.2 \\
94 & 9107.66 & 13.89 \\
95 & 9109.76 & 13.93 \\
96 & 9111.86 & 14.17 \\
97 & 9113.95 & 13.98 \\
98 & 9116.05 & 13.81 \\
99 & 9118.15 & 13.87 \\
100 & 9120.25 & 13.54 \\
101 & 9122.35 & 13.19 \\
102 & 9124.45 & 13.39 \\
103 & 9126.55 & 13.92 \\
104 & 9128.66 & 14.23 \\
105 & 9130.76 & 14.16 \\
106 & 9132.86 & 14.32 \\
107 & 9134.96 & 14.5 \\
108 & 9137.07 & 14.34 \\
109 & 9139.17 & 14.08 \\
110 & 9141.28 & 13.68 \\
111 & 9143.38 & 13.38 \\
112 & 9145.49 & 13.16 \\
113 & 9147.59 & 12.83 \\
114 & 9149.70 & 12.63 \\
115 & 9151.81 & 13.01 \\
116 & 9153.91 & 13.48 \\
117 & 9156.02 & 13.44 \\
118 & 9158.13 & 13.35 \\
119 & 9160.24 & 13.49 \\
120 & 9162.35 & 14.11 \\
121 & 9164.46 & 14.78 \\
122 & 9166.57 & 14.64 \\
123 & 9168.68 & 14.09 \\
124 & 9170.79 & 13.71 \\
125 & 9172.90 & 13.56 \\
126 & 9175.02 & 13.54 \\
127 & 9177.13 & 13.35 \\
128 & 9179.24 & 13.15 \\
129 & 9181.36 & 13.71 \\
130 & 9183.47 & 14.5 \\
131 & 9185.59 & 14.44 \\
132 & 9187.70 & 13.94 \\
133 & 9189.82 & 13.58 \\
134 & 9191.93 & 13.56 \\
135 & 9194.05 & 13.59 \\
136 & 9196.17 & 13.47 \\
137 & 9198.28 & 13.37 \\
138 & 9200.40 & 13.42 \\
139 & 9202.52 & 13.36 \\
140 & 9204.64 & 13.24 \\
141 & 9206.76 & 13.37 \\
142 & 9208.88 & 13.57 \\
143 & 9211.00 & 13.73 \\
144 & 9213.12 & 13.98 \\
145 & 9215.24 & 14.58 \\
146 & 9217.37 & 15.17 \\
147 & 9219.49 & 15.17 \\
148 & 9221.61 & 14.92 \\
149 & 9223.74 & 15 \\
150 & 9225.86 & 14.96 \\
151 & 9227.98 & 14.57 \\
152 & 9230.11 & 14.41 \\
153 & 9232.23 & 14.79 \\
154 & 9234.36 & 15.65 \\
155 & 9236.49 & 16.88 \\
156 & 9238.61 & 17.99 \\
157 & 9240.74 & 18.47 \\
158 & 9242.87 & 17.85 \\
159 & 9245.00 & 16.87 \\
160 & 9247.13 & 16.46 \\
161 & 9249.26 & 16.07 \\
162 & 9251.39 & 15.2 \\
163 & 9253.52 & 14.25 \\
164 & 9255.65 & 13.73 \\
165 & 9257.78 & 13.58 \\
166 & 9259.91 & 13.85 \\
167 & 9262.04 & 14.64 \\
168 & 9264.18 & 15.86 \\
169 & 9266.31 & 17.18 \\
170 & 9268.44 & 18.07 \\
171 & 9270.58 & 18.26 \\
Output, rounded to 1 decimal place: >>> -1.3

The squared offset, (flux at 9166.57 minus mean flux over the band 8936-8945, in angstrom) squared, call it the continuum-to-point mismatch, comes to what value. 0.9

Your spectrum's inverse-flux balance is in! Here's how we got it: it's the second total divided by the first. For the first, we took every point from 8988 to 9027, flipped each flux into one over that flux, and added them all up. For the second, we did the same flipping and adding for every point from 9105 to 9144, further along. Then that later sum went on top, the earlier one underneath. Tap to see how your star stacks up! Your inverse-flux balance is 0.98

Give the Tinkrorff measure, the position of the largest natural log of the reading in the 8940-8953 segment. 8947.61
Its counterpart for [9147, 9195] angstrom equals 9164.46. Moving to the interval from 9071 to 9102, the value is 9101.37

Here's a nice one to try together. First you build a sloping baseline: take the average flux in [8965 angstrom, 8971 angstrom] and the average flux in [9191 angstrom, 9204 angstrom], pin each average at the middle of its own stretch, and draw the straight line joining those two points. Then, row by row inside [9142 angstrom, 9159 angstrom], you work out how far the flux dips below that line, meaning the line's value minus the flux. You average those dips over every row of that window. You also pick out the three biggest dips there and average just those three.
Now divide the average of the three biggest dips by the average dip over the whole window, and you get 1.7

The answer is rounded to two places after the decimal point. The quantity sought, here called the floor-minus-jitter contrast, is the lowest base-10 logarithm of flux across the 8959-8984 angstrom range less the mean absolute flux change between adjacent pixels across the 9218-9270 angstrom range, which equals 0.42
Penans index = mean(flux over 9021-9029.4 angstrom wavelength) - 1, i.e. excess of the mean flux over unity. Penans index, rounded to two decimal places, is 12.27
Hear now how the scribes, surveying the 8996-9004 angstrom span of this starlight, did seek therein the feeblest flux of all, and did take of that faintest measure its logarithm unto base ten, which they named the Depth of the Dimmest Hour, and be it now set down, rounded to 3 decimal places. 1.109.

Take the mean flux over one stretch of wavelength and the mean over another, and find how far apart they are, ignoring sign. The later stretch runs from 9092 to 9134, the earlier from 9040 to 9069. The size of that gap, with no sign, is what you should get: 0.17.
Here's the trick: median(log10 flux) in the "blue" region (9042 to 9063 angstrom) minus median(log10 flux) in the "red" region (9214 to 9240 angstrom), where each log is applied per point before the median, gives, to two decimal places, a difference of -0.03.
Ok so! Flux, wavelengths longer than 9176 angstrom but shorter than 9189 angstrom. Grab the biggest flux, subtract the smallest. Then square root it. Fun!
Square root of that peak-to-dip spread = 1.16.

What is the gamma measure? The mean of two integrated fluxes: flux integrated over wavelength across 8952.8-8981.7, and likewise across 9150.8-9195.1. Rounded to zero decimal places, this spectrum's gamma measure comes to 499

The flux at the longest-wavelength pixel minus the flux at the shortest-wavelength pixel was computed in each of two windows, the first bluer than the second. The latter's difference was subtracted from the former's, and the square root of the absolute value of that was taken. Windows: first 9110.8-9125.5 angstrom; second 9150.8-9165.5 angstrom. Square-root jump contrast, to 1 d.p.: 1.6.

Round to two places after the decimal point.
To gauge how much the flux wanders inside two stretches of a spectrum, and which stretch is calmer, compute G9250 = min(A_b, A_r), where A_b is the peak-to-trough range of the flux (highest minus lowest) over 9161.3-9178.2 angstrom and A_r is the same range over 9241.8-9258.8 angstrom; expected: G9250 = 1.43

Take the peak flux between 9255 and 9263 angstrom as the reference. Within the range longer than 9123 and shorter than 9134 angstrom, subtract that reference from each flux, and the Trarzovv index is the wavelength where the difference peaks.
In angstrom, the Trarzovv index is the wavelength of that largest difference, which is 9132.86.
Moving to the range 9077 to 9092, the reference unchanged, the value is 9090.90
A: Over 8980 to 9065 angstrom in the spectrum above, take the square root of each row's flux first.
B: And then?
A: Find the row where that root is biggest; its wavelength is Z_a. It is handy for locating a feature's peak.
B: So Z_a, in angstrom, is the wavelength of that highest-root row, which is 9063.73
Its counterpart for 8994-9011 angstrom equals 8997.19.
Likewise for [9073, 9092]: 9090.90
